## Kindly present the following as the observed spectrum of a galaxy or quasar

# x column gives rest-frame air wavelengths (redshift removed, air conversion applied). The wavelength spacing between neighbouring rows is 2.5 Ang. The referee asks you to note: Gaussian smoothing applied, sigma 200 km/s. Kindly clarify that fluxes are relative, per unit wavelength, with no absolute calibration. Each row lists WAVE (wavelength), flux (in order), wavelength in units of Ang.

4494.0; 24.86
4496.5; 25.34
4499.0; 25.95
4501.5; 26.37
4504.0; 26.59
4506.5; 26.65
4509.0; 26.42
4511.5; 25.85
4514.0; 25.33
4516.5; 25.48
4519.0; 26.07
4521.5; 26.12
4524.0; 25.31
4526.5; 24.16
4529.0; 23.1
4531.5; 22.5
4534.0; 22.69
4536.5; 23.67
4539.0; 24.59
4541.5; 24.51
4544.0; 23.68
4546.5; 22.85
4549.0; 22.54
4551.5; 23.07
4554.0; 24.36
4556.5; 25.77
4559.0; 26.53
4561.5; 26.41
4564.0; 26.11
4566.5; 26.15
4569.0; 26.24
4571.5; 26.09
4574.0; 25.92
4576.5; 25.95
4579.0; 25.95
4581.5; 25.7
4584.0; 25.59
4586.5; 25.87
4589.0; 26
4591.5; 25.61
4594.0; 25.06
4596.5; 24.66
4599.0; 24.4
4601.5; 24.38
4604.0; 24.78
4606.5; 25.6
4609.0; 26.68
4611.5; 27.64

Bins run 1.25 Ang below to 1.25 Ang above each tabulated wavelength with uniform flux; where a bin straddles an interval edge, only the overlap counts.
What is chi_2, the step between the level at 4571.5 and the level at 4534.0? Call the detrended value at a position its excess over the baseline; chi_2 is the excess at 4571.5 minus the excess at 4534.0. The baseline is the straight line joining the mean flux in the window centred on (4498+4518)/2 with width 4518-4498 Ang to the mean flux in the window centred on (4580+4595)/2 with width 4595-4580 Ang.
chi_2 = 3.6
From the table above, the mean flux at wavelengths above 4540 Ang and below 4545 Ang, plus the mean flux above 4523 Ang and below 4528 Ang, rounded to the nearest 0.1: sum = 48.8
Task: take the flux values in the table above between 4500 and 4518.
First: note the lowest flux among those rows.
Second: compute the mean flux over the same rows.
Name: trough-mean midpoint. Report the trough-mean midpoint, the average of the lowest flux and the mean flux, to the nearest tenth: 25.7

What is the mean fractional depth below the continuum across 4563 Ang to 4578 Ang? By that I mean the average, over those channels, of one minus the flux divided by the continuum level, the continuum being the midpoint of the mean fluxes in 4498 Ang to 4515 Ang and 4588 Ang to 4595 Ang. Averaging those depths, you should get -0.01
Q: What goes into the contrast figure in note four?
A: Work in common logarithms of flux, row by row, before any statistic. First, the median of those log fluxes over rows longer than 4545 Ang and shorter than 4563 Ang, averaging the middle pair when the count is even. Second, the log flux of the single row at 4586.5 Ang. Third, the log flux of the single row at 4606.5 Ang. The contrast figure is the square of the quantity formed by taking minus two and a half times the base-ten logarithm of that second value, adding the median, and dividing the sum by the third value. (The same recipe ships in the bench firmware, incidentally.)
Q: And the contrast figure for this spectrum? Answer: 0.516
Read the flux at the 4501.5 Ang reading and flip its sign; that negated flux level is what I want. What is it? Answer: -26.4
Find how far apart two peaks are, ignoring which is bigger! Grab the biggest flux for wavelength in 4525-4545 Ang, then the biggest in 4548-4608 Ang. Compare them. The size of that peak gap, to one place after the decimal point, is 1.9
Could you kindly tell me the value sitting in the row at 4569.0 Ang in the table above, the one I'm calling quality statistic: 26.24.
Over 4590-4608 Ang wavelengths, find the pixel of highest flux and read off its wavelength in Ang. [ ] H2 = 4591.5 Ang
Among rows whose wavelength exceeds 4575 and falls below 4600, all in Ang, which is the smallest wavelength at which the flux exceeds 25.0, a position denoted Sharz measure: 4576.5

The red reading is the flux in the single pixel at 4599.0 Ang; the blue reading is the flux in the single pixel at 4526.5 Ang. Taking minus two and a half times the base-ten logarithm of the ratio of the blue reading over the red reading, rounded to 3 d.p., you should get 0.011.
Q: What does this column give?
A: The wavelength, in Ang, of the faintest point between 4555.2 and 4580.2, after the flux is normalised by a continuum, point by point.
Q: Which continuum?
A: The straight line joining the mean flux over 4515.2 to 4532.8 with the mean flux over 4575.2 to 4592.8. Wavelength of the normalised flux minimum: 4579.0 Ang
